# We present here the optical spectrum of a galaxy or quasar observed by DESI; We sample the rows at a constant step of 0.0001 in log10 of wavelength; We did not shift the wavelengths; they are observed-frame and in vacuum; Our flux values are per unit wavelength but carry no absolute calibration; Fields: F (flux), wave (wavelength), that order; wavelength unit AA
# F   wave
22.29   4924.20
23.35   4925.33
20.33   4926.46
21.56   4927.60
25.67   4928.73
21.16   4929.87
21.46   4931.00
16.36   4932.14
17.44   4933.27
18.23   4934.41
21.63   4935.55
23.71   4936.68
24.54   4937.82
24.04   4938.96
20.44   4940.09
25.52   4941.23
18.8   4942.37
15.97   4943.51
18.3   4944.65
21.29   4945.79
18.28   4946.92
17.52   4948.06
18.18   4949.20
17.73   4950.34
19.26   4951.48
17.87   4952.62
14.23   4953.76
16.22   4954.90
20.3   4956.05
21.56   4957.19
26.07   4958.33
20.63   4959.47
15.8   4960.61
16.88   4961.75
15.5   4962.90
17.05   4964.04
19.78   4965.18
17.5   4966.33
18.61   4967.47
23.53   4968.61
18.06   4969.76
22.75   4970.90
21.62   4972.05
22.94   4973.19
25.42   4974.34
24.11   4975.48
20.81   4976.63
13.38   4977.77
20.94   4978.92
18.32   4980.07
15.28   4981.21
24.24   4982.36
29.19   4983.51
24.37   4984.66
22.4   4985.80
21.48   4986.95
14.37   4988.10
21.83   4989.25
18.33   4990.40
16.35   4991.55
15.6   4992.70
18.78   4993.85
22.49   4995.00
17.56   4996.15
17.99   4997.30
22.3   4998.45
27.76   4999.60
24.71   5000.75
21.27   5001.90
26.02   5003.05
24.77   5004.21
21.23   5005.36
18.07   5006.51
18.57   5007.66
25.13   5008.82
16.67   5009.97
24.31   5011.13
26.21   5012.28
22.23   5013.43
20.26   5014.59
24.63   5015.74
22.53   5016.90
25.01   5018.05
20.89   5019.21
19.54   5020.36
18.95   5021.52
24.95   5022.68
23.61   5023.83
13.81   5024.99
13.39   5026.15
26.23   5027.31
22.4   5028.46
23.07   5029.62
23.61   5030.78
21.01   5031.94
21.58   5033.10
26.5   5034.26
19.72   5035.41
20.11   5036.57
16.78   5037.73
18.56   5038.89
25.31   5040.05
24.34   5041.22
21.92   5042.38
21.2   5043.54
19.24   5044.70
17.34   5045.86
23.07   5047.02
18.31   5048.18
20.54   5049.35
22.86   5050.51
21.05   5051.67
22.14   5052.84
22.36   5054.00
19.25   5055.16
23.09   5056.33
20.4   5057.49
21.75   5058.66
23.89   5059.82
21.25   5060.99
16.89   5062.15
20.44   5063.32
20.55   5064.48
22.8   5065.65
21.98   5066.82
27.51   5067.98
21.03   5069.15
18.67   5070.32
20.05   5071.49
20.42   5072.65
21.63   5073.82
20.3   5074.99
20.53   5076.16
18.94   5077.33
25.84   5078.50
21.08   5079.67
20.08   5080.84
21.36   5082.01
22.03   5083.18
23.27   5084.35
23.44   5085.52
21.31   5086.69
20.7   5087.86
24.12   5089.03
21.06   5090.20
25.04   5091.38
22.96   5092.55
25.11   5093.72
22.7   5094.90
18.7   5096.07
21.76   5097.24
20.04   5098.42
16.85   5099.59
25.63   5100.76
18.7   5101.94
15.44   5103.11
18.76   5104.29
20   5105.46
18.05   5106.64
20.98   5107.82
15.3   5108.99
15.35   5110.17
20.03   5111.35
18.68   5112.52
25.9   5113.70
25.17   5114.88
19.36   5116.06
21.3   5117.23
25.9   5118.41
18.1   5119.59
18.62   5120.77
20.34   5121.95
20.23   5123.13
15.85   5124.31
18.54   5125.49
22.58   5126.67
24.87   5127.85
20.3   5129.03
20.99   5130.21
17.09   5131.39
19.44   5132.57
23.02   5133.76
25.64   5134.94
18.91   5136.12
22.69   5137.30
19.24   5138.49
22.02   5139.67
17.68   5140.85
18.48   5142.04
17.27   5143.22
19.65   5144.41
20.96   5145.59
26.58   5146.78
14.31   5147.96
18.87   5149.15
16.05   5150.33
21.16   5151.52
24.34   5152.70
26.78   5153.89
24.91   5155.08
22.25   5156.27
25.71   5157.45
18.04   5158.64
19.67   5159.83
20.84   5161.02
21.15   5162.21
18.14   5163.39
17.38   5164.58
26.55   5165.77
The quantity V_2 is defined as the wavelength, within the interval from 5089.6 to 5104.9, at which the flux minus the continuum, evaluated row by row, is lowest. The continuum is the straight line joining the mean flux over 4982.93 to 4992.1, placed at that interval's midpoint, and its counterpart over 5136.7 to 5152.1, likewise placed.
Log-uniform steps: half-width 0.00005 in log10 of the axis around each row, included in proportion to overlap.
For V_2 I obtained 5103.11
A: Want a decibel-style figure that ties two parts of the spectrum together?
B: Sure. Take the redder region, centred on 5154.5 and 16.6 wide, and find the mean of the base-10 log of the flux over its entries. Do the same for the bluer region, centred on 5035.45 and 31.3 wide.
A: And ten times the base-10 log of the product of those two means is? 2.42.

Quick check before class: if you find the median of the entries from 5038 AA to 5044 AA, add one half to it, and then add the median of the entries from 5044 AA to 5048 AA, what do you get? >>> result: 42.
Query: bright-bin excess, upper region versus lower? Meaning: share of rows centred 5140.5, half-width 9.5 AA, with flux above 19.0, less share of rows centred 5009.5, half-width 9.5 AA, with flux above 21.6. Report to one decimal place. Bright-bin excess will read -0.1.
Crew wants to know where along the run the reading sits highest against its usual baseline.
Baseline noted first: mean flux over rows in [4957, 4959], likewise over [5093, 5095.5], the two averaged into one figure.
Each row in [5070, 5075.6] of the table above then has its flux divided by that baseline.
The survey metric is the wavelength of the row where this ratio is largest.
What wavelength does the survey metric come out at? 5073.82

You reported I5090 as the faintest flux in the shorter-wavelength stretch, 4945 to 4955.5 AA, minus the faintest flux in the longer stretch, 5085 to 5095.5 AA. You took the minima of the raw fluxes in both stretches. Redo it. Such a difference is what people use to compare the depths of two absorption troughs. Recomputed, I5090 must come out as -6.5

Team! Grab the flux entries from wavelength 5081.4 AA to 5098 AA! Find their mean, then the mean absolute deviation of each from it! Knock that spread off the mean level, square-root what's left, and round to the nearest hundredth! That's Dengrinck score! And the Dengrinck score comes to 4.58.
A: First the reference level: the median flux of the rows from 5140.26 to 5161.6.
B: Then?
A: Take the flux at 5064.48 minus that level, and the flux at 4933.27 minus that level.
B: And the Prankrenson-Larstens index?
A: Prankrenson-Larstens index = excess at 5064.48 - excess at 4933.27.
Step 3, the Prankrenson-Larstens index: 3.1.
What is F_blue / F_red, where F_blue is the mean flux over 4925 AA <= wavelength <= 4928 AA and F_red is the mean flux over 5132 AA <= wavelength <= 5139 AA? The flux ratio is 1.01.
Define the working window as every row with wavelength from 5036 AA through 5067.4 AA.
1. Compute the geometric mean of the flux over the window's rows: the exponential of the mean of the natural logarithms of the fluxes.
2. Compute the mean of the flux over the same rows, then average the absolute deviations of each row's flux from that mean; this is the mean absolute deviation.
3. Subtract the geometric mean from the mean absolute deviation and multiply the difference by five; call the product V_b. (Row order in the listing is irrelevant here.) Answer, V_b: -95.7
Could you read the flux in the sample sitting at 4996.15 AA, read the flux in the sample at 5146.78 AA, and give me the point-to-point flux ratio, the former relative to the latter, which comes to 0.7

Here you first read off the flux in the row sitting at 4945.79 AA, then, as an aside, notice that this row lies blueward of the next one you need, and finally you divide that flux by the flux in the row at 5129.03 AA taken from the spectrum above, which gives 1.0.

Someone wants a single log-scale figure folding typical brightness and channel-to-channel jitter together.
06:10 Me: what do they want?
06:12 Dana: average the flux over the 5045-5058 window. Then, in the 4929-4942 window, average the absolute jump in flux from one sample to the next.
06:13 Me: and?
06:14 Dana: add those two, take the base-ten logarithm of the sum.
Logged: 1.37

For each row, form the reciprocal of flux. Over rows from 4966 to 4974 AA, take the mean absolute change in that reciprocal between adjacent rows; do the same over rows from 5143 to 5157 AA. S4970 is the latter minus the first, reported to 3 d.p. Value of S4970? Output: 0.003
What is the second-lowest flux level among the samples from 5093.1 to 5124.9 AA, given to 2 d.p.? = 15.35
